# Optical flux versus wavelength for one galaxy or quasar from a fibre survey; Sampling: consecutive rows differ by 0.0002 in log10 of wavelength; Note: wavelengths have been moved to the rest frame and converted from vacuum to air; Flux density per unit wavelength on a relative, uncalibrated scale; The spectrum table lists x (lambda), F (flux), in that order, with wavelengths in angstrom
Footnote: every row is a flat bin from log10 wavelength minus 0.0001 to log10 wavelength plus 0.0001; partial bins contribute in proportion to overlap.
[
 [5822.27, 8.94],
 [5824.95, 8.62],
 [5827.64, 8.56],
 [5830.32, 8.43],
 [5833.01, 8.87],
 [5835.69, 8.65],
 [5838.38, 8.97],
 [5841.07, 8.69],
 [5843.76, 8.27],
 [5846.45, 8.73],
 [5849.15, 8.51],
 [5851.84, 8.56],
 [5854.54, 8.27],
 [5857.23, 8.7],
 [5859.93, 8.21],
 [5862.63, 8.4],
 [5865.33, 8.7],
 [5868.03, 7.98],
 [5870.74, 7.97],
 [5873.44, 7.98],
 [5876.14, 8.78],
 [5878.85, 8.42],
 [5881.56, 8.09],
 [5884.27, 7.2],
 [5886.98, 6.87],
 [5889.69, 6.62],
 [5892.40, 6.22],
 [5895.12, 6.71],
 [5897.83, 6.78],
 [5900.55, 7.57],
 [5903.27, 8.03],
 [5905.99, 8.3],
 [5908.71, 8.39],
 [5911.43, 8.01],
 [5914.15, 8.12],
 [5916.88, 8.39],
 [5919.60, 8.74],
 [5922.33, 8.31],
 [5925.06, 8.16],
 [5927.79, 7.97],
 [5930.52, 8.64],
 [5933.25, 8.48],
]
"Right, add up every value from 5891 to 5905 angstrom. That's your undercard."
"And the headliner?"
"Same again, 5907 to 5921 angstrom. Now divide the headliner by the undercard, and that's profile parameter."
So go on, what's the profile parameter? 1.18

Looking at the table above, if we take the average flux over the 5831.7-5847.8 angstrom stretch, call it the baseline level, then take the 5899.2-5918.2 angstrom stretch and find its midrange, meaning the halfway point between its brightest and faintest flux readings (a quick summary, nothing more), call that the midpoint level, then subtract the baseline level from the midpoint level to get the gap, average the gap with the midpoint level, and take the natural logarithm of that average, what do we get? 1.29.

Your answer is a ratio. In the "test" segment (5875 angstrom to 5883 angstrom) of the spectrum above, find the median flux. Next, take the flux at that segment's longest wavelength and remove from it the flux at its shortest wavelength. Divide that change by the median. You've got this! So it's -0.082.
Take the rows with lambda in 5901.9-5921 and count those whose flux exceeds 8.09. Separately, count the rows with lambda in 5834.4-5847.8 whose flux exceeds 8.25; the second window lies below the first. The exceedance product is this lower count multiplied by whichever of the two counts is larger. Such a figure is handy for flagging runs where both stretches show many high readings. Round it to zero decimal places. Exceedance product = 25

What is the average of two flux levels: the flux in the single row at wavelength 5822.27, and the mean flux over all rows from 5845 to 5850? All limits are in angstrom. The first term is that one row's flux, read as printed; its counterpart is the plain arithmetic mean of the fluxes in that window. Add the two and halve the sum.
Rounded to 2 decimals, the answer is 8.78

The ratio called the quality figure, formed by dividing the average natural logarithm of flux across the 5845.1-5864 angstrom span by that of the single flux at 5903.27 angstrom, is 1.026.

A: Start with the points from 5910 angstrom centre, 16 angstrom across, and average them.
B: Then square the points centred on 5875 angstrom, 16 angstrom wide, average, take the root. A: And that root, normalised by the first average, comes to 1.00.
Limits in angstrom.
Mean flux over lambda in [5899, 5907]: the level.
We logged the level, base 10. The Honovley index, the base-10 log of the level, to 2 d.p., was 0.90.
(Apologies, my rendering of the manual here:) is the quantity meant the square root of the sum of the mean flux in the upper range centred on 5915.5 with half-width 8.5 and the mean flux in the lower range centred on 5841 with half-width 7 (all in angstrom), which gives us 4.12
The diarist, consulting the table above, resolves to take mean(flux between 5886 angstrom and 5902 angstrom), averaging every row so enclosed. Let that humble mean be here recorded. 6.80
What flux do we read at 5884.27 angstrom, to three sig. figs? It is 7.20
